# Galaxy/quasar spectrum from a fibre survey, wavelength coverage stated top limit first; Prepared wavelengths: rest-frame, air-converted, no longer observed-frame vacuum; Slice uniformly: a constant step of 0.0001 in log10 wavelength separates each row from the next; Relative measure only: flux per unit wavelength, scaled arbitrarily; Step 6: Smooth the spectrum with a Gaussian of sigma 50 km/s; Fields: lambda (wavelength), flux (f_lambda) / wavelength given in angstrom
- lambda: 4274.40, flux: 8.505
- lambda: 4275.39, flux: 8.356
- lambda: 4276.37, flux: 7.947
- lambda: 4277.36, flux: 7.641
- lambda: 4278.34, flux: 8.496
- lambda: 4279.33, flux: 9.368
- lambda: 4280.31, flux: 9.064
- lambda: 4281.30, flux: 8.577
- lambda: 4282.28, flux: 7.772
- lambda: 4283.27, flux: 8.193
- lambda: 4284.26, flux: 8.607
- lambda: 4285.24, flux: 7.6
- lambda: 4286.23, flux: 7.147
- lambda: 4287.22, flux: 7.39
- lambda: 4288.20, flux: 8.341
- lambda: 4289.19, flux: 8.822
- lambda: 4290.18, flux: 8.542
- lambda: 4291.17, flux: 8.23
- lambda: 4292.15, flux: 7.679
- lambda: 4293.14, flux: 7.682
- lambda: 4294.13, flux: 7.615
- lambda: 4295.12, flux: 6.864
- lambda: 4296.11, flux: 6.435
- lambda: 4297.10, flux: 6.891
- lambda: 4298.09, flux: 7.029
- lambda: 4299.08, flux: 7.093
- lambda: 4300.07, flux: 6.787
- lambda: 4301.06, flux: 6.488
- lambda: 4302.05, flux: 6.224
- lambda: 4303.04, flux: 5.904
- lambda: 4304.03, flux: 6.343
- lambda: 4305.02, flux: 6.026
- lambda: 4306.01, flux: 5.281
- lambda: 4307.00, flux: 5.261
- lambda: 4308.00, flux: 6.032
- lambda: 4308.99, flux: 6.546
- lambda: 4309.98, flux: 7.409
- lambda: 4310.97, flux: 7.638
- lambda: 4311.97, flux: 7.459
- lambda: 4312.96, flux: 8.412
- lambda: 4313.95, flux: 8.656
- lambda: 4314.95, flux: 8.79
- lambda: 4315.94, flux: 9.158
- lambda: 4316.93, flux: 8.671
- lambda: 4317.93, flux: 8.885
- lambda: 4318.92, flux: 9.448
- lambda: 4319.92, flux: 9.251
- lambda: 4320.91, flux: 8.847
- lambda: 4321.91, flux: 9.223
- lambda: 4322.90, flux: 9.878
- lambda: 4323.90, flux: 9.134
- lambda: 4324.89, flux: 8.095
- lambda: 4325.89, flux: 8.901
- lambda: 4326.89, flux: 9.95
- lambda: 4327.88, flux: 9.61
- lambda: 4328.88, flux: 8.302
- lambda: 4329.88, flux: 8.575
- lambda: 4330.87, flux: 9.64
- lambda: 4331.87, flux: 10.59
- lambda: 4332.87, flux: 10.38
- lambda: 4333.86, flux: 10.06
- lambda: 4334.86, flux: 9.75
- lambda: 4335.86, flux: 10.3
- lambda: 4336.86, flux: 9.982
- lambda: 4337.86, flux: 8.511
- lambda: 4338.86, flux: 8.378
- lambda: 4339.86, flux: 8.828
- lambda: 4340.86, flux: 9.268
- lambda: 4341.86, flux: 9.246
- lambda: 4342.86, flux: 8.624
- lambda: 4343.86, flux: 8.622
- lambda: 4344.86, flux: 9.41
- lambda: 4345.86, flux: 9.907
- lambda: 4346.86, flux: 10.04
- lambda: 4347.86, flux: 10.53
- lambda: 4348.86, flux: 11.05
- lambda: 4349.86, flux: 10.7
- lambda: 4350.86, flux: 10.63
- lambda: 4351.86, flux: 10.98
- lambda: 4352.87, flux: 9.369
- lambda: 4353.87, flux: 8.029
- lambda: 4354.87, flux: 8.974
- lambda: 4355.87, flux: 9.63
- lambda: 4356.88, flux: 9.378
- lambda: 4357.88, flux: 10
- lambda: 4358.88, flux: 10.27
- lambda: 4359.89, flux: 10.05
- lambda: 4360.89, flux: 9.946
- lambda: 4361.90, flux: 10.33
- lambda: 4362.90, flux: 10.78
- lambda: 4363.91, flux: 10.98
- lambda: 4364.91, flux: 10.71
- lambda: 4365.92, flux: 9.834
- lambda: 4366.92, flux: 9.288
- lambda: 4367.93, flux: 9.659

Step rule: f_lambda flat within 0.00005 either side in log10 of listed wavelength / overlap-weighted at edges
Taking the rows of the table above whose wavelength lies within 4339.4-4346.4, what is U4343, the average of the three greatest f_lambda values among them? 9.5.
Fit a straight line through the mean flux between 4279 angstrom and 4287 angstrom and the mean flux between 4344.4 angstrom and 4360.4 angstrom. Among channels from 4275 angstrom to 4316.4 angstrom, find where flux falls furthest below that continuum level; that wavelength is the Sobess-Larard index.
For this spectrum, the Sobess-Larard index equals 4307.00 angstrom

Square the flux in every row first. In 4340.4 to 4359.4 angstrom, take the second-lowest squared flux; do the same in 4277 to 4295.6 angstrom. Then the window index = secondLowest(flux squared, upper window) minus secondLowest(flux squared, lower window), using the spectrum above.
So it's 23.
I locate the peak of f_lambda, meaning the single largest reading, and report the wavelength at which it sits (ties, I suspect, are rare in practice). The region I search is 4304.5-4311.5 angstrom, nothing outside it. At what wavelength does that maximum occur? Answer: 4310.97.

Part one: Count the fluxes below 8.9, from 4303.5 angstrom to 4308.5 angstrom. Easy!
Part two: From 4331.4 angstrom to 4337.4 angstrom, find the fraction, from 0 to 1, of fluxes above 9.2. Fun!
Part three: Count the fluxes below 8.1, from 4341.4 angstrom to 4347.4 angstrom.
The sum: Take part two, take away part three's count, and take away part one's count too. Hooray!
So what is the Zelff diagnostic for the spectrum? -4.0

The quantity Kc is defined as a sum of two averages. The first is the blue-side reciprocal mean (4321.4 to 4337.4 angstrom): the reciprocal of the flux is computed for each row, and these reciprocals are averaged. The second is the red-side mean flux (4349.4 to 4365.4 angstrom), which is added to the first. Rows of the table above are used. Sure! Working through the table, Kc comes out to 10.2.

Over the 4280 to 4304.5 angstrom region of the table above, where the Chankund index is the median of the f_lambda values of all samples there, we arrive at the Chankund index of 7.6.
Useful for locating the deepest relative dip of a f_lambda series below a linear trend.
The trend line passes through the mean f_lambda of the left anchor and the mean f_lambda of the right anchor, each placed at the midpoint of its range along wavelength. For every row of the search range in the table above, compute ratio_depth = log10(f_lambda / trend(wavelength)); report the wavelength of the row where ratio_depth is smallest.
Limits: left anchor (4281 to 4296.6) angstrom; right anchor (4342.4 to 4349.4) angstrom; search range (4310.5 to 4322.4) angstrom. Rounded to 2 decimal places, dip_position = 4311.97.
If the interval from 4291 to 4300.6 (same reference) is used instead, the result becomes 4296.11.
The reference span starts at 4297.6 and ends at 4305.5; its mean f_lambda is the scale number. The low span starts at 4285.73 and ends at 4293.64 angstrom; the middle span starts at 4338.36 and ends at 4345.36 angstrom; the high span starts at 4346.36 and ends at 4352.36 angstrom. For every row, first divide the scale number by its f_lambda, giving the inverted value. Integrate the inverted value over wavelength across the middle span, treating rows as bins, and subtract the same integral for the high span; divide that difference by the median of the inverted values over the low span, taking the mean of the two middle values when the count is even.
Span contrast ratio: 1.8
